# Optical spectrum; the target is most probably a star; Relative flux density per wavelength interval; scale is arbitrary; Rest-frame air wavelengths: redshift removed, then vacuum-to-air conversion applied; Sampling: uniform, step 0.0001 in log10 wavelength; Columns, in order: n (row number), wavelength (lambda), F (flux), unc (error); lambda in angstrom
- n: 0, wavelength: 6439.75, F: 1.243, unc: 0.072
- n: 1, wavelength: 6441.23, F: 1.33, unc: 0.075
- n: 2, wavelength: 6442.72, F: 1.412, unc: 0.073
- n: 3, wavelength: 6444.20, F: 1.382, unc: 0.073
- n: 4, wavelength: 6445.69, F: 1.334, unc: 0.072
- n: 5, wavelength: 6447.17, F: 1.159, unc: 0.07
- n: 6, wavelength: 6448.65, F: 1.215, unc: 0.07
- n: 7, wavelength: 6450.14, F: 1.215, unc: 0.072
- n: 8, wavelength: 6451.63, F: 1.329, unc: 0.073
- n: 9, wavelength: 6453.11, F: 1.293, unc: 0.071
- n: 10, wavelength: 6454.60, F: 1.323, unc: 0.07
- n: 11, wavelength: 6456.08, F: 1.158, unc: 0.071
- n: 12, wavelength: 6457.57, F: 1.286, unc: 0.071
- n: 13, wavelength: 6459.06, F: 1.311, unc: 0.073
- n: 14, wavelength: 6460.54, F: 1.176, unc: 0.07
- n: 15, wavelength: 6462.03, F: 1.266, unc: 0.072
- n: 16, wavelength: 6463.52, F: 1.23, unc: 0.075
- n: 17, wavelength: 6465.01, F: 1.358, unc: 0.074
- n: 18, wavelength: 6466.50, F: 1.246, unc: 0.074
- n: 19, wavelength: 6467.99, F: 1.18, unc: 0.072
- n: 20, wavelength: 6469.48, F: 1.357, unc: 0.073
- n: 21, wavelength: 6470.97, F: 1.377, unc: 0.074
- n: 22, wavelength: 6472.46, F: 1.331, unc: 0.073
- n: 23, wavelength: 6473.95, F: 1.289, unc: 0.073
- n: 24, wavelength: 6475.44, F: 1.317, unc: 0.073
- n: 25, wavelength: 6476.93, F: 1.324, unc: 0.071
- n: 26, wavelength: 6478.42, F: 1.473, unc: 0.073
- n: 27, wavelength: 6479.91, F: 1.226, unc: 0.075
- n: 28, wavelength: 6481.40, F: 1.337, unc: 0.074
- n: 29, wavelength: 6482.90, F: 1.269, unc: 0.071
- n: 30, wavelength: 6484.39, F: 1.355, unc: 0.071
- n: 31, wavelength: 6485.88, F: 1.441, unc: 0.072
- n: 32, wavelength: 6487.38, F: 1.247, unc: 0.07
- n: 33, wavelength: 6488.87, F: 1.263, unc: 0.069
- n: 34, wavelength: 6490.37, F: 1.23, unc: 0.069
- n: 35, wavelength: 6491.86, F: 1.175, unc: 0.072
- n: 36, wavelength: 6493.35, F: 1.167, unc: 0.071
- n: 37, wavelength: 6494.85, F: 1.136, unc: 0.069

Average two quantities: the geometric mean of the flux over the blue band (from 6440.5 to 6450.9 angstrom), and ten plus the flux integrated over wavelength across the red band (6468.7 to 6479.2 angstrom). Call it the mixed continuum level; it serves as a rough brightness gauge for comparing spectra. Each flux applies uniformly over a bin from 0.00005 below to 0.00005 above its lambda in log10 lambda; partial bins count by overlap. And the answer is 12.7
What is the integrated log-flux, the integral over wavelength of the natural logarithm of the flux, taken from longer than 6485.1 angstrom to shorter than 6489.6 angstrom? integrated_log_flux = 1.2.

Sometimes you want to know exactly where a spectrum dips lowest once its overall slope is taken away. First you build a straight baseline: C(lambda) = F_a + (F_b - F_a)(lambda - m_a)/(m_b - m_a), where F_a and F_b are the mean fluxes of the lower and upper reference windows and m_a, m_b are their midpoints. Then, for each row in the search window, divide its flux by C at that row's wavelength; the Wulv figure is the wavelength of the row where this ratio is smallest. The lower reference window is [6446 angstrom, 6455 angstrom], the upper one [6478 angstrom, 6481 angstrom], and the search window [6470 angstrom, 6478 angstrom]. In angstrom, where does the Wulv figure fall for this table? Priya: 6473.95 angstrom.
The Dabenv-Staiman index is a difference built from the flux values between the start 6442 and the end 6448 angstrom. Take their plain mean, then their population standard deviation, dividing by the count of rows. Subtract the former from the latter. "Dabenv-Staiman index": -1.22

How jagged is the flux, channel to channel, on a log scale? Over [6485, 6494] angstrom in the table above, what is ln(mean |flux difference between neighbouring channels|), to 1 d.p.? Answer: -2.8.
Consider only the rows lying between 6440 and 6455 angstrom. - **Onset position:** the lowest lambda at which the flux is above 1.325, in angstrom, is 6441.23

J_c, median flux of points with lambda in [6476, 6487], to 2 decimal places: 1.34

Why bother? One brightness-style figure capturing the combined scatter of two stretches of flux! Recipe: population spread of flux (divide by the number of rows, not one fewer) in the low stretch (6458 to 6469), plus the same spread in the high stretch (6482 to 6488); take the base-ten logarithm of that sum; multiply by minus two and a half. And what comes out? 2.15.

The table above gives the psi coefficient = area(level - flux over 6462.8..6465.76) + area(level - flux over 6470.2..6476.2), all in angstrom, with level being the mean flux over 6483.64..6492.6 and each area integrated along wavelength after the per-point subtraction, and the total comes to -0.28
